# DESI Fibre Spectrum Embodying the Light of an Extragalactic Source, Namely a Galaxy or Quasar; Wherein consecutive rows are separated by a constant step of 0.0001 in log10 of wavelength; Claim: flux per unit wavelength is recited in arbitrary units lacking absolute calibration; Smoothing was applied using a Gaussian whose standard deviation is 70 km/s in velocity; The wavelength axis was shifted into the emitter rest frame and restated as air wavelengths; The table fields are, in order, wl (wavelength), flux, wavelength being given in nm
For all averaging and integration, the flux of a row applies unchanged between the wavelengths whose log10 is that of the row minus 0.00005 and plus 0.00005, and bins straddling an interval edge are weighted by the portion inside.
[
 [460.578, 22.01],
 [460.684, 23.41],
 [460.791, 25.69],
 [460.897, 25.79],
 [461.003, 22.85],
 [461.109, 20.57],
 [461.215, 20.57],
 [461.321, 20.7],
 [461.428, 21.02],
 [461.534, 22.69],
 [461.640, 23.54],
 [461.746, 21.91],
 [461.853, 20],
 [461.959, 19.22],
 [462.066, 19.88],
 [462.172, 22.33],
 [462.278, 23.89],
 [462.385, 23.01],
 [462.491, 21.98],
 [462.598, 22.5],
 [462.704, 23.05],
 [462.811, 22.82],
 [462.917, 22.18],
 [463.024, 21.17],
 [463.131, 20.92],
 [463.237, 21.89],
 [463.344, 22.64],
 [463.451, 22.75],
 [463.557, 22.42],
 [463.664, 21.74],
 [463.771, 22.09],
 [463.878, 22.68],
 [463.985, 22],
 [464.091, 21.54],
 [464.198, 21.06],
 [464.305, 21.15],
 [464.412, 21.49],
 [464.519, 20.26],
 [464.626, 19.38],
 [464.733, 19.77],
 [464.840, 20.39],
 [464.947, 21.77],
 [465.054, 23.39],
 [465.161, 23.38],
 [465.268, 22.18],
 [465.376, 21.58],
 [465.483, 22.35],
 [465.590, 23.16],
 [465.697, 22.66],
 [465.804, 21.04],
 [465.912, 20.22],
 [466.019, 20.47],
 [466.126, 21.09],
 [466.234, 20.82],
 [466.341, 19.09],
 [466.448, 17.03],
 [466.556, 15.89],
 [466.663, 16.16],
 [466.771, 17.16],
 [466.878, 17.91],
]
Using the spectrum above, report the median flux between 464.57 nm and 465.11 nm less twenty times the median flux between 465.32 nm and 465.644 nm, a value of -427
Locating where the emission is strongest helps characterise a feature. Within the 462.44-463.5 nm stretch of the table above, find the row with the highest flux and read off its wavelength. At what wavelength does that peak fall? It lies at 462.704 nm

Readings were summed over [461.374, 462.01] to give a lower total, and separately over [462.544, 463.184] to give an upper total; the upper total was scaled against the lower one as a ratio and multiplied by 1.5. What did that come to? 1.55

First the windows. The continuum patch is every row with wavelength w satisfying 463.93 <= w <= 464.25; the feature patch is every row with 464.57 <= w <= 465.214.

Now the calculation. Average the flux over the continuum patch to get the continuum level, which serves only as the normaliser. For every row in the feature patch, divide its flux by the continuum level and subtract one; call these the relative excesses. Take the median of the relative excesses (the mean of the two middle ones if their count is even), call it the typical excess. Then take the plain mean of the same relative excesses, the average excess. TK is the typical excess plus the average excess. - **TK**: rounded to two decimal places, -0.03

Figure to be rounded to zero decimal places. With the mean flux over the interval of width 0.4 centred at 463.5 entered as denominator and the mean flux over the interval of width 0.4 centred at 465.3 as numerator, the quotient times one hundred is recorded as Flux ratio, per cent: 100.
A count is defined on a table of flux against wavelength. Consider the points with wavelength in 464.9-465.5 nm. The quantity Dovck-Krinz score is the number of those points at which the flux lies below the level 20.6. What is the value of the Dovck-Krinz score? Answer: 0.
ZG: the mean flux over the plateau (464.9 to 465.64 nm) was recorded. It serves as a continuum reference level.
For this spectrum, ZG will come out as 22.5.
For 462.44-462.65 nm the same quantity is 22.2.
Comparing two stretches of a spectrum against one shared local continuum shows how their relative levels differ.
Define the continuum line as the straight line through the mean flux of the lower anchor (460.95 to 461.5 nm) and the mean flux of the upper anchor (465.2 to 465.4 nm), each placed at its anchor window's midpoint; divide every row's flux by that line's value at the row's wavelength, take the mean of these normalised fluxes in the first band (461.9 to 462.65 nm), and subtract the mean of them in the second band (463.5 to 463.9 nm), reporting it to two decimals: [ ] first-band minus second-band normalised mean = -0.01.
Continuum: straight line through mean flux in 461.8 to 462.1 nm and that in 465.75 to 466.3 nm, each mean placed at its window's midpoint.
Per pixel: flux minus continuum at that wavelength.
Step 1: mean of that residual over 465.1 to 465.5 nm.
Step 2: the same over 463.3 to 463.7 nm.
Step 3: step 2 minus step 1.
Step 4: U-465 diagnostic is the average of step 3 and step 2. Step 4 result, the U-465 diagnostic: 1.4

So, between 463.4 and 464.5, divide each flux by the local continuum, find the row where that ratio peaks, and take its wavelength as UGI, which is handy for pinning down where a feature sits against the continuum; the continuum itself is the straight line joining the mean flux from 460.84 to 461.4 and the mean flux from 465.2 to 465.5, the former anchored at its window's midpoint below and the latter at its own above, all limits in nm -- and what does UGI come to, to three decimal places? 463.451 nm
